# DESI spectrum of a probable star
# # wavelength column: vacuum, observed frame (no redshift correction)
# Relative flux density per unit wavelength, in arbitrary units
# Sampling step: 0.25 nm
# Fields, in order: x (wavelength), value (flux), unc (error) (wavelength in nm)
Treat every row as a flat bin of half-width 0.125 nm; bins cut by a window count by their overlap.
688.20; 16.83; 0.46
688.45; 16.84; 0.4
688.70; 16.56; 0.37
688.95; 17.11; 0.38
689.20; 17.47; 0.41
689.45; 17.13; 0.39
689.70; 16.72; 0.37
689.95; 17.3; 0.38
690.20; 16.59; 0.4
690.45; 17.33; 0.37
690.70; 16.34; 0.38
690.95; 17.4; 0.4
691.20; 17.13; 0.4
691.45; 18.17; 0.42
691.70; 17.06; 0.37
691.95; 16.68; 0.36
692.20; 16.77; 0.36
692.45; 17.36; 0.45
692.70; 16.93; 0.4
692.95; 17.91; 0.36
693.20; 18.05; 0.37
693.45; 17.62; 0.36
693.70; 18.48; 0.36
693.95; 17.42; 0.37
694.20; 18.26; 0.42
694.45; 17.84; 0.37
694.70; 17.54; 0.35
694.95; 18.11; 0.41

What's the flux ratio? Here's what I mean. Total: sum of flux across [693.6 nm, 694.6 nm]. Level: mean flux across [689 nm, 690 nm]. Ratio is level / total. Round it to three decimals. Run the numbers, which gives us 0.238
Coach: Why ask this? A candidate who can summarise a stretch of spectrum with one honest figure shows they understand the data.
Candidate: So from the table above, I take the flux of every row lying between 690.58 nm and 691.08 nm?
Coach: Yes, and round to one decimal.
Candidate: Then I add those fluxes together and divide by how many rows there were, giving 16.9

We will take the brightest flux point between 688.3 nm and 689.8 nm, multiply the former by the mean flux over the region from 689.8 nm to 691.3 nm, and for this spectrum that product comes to 297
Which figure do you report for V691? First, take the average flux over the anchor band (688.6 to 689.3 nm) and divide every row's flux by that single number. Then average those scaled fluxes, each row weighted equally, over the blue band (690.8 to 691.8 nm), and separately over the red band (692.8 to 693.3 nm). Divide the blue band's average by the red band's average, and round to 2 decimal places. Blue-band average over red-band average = 0.97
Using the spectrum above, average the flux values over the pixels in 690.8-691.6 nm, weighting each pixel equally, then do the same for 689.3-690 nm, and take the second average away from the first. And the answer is 0.5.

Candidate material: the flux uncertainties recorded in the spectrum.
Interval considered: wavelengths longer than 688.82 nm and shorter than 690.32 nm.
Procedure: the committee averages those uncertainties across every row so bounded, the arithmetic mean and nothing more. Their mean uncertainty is 0.388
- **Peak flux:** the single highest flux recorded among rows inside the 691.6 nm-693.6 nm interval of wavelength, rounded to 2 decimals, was 18.05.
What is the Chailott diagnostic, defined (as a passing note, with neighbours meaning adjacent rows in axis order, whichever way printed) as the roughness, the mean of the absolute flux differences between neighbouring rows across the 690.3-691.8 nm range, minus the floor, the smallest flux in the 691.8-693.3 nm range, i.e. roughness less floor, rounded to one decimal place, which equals -15.8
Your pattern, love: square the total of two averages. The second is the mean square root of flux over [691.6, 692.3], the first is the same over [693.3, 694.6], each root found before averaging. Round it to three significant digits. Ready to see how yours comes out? 69.5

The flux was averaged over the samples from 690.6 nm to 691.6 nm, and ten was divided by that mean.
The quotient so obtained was 0.579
